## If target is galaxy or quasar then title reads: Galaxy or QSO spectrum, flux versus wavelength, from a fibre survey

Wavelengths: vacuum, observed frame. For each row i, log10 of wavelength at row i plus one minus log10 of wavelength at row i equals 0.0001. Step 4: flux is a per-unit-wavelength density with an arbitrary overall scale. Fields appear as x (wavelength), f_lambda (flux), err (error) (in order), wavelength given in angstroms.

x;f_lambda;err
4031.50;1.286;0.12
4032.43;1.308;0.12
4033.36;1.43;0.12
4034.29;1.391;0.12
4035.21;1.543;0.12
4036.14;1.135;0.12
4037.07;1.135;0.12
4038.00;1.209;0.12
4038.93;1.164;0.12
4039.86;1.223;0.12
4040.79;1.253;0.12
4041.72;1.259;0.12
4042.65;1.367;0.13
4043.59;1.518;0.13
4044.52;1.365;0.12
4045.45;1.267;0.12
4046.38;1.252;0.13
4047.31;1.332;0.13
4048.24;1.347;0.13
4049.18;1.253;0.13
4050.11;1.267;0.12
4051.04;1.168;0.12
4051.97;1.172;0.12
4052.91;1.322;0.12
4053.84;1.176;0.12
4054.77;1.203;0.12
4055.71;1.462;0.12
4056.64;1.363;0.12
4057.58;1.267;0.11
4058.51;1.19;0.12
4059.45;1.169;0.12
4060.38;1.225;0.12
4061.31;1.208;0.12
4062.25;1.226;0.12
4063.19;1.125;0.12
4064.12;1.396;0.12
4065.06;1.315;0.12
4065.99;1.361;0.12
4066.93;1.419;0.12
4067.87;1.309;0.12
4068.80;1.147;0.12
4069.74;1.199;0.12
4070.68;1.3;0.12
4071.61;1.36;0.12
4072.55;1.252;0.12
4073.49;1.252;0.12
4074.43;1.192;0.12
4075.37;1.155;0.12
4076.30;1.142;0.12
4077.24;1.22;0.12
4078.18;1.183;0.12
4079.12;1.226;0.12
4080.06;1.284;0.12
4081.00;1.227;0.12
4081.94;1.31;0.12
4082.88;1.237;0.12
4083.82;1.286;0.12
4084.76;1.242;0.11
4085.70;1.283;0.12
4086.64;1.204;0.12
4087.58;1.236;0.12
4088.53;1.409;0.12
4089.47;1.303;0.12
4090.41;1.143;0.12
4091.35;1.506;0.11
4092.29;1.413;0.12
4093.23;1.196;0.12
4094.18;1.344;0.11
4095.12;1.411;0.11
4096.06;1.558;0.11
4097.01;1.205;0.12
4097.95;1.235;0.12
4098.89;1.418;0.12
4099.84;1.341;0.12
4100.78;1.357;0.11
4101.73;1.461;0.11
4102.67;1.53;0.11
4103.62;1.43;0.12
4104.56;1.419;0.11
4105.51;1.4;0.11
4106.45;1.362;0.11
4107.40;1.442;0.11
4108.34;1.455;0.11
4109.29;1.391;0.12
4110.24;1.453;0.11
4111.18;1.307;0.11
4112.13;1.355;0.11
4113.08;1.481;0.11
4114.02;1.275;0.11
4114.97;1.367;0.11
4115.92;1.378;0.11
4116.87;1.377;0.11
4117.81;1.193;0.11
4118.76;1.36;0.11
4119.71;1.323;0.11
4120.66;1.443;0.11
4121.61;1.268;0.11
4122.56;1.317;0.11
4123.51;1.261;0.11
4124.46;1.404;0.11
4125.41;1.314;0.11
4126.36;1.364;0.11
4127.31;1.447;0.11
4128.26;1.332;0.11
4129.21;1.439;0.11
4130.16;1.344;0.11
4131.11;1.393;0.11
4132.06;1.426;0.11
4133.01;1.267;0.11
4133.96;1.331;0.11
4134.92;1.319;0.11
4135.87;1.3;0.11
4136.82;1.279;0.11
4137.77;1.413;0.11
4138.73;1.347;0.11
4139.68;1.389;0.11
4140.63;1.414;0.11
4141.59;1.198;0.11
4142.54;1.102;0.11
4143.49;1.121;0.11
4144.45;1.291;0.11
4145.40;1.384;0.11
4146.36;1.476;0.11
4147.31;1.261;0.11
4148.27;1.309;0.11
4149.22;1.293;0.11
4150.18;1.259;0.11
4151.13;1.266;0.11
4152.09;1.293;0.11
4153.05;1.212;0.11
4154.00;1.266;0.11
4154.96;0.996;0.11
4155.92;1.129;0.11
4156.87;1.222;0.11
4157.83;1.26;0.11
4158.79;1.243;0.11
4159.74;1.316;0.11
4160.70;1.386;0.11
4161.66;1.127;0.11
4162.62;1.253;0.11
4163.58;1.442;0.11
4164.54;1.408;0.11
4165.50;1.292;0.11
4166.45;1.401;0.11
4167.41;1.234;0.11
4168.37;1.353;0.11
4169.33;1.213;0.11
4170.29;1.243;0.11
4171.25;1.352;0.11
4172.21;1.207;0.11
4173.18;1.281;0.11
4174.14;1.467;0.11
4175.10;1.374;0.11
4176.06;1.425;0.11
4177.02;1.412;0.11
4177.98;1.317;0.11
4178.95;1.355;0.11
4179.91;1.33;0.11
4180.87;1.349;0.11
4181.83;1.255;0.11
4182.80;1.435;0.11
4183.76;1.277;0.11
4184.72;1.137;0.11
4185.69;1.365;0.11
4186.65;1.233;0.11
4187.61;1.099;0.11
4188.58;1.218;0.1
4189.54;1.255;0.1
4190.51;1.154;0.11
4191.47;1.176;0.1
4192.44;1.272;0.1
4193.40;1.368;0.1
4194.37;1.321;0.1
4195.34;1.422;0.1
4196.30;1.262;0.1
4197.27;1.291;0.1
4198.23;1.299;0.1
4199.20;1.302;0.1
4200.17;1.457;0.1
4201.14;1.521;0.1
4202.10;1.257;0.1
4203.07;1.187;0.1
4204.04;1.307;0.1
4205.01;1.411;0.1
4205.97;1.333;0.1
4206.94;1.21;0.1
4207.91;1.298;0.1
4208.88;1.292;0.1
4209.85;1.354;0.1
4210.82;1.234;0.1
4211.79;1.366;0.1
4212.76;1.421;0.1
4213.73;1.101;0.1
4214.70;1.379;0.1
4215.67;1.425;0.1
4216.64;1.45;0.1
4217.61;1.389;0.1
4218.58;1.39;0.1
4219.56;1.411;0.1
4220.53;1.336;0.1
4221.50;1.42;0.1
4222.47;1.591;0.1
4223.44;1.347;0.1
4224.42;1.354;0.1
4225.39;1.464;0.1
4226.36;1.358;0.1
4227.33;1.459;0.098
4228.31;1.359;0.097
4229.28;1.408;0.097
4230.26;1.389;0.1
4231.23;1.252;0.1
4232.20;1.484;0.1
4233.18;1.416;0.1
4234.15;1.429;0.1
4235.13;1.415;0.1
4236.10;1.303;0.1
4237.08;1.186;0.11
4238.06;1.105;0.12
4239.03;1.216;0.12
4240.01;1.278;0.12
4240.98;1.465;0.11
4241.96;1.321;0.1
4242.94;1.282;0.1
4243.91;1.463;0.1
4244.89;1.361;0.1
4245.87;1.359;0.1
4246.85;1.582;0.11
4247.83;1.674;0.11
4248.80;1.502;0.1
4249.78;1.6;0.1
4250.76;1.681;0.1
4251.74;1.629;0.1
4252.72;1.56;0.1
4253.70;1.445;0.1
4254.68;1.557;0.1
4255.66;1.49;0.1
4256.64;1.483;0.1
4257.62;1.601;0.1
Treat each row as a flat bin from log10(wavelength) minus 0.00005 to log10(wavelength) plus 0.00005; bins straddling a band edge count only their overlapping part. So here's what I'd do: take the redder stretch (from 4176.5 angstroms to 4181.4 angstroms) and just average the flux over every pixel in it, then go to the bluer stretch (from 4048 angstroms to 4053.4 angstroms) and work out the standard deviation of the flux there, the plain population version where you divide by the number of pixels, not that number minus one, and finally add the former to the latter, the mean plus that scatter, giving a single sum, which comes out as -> 1.42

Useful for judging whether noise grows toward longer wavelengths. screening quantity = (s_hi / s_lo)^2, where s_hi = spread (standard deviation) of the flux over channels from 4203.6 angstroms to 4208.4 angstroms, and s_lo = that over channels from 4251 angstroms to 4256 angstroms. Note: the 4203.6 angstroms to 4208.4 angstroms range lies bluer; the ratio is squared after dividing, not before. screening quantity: 1.0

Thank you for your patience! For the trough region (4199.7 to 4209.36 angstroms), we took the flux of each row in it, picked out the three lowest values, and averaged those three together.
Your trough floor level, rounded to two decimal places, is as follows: 1.22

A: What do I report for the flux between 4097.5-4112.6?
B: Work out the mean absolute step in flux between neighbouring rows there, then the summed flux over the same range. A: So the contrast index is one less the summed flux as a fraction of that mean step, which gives -325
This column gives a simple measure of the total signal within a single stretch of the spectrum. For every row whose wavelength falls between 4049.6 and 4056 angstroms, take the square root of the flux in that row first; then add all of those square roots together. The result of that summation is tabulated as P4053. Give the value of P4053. 7.8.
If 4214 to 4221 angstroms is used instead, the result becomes 8.3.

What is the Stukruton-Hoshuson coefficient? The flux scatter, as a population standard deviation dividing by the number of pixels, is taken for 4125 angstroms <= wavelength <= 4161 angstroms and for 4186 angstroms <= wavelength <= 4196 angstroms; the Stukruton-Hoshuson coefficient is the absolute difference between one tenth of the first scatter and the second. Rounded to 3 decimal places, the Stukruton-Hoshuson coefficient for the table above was 0.084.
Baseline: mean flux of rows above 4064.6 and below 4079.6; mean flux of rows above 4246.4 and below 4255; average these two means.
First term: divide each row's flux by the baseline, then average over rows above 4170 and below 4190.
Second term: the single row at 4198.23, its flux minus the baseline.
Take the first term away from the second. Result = -1.04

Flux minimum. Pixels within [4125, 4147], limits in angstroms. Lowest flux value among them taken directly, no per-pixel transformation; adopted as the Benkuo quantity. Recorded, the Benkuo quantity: 1.102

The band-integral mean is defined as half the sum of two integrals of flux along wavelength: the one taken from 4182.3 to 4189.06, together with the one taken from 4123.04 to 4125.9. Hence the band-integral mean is 6.1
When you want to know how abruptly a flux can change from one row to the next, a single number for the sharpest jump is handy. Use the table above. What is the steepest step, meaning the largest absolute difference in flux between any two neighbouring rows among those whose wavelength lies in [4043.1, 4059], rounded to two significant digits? 0.26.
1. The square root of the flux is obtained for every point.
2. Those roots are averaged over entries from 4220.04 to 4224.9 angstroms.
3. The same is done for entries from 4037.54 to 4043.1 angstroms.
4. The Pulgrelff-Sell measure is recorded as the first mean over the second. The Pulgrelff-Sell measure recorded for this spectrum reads 1.06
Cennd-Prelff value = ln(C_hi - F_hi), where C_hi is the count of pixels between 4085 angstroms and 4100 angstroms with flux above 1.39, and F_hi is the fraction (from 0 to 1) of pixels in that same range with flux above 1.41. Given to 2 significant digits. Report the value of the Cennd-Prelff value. 1.7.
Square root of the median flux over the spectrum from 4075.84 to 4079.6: 1.096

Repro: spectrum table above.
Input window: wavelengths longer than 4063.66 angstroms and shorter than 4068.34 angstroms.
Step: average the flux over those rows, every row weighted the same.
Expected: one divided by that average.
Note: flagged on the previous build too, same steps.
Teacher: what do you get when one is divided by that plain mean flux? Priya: 0.74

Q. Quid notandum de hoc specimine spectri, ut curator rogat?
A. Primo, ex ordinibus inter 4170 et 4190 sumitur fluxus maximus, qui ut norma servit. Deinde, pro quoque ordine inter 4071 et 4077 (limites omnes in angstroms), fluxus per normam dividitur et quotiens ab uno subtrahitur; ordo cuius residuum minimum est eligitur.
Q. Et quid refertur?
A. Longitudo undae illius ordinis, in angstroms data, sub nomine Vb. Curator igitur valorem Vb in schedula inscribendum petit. 4071.61 angstroms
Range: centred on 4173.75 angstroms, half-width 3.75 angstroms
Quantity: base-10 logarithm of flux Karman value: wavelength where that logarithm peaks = 4174.14 angstroms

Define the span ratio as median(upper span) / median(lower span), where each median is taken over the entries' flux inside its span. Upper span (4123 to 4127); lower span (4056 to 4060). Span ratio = 1.09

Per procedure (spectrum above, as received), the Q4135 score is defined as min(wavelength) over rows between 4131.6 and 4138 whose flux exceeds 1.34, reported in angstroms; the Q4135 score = 4132.06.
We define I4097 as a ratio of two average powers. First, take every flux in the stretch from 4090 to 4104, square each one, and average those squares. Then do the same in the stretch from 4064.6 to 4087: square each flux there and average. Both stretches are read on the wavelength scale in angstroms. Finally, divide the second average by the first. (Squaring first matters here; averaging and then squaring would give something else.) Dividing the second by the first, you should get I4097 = 0.83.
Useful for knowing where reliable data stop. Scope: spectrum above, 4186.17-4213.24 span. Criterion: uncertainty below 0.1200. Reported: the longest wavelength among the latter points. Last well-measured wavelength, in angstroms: 4212.76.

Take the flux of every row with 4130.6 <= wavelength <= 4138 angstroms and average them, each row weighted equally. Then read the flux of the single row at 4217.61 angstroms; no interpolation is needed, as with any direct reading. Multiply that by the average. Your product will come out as 1.86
